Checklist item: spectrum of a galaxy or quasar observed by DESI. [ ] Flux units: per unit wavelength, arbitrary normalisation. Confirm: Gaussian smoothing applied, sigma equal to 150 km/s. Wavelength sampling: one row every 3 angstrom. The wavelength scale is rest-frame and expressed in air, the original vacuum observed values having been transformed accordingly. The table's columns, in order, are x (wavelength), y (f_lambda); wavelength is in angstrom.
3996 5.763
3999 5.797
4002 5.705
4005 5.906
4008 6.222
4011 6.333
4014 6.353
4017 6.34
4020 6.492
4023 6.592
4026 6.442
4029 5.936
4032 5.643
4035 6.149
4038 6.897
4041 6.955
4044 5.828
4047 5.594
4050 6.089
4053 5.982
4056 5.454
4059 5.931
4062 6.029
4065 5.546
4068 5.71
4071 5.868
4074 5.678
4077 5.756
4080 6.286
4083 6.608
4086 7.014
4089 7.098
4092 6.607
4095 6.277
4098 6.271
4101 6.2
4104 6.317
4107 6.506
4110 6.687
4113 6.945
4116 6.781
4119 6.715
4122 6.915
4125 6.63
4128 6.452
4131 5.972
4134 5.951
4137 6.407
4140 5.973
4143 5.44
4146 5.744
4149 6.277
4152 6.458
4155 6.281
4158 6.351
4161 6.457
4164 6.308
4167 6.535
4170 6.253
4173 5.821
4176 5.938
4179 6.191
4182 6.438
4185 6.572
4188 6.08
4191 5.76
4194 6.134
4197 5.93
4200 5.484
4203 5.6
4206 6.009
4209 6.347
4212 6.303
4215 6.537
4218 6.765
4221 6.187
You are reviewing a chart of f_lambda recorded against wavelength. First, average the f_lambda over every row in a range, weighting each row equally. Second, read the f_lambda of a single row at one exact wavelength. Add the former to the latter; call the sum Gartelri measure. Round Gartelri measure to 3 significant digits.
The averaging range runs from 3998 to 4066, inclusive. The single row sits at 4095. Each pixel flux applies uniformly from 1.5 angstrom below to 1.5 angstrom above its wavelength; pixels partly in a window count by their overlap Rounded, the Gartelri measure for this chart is 12.4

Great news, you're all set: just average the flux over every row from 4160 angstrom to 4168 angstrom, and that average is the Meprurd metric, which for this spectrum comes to 6.43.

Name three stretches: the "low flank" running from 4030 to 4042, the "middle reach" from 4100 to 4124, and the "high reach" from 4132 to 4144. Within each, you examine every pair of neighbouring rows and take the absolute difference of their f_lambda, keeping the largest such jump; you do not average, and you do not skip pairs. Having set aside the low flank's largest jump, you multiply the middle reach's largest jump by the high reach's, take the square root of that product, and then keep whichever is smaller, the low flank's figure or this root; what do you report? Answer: 0.37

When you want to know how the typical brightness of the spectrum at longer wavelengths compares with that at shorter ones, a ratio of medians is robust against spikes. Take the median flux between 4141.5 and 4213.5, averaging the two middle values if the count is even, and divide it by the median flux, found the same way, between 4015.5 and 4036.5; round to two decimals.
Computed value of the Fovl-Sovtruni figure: 0.98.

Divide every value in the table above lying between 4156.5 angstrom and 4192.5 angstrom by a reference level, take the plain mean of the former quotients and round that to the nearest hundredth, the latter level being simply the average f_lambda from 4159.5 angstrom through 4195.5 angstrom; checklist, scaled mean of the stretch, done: 1.00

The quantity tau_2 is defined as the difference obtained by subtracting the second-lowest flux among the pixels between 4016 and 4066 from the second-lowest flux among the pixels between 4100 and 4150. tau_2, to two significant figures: 0.20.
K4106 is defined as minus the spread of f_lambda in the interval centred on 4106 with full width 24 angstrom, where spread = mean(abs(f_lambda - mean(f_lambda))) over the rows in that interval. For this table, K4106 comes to -0.23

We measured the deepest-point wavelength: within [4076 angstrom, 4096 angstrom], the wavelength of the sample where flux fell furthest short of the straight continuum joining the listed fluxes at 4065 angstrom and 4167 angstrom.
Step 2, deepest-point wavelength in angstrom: 4077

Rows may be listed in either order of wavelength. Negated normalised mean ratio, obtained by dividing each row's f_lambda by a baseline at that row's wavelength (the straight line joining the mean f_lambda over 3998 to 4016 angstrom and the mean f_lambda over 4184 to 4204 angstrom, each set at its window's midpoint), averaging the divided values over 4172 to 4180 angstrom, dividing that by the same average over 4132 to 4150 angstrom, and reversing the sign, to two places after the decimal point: -1.01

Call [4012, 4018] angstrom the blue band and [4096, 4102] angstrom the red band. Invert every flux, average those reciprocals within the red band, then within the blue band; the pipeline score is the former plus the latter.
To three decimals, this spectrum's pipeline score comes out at 0.318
